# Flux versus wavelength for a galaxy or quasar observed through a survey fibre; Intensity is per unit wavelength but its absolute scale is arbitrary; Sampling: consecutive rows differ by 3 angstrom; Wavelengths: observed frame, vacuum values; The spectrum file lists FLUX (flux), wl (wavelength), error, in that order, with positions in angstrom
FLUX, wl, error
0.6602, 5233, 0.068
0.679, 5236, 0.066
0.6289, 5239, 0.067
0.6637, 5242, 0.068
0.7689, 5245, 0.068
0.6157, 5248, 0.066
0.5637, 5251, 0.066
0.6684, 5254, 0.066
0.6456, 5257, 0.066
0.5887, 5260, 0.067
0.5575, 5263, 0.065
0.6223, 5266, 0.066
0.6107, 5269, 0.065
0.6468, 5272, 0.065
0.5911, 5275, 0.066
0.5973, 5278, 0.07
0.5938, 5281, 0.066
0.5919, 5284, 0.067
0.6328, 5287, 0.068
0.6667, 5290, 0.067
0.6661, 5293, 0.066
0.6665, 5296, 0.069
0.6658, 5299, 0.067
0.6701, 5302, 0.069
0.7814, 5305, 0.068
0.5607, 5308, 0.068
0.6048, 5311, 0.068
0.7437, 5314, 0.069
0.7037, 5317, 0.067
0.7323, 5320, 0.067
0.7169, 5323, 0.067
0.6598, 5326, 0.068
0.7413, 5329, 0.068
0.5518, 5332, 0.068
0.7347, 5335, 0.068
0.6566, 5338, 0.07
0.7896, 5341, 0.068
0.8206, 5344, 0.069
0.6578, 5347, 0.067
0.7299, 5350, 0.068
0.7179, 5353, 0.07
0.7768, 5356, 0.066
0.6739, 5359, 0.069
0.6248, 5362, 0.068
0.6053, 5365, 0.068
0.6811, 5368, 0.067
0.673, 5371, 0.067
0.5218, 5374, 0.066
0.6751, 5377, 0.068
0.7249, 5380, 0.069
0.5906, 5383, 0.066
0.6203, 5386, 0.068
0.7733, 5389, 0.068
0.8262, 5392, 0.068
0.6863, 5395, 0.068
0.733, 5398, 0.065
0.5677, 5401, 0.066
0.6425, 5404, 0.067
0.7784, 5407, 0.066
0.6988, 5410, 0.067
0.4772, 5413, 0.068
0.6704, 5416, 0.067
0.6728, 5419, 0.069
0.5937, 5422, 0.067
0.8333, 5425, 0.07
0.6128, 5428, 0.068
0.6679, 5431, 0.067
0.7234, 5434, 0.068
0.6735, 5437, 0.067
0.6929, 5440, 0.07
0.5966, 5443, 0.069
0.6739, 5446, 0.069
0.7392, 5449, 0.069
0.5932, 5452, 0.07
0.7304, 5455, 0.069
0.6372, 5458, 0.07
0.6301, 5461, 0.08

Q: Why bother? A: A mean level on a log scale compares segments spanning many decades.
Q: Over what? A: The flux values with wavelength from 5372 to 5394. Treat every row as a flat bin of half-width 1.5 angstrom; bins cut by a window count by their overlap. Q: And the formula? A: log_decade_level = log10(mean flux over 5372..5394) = -0.170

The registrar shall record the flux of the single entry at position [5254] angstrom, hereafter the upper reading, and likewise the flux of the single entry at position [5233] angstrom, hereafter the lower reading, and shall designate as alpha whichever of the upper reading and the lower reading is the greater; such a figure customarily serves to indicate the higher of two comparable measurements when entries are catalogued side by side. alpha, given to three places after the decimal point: 0.668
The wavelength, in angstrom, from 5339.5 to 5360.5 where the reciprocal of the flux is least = 5344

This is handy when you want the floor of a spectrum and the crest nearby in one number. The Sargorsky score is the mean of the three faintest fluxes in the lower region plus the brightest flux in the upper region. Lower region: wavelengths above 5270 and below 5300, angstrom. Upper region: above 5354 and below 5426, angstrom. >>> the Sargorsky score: 1.426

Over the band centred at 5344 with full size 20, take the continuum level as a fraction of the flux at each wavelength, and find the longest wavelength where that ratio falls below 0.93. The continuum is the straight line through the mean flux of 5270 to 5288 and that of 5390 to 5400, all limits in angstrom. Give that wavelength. 5344 angstrom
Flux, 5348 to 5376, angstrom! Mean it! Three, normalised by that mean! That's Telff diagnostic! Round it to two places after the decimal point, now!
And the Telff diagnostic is 4.50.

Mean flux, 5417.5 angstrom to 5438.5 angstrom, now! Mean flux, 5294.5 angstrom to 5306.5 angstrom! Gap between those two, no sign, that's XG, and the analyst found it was 0.013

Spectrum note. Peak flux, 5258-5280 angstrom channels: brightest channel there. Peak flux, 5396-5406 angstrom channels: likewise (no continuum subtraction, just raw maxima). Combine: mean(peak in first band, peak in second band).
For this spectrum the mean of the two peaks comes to 0.690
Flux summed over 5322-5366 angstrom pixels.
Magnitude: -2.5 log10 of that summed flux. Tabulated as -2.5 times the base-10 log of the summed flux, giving -2.5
